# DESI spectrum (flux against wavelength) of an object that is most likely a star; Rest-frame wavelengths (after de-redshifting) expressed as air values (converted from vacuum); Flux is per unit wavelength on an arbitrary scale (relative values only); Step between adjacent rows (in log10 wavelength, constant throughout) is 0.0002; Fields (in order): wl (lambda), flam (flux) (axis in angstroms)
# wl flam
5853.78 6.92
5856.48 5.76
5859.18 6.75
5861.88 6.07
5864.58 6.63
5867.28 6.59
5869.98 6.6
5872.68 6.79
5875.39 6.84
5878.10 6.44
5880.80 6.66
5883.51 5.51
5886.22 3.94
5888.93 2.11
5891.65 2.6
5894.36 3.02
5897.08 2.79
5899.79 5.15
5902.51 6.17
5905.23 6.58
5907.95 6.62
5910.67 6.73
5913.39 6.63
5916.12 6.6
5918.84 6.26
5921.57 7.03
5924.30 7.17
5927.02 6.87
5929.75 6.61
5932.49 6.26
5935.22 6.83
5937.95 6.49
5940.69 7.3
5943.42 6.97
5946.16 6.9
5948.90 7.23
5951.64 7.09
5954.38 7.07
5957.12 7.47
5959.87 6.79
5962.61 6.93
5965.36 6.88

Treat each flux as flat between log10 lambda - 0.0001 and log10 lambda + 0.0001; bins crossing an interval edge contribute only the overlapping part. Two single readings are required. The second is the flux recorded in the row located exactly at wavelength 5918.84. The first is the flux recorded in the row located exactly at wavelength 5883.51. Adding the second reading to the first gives 11.8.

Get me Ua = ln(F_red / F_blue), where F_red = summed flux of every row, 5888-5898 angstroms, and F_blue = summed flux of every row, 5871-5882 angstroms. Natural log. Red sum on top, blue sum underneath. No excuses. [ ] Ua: -0.93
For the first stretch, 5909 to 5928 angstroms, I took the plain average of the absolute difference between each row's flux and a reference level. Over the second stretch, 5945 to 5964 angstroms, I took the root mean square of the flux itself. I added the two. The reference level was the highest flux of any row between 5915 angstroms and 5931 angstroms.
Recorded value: 7.5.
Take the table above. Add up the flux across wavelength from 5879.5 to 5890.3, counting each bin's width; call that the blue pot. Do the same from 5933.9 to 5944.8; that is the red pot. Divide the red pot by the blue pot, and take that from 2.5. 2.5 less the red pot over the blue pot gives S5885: 0.97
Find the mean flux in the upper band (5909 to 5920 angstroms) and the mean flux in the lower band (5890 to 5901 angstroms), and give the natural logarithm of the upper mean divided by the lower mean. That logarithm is 0.7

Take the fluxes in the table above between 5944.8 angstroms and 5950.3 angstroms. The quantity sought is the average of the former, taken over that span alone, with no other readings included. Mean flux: 7.1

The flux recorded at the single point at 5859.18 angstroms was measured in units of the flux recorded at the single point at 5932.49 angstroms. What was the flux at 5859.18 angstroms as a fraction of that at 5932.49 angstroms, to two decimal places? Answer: 1.08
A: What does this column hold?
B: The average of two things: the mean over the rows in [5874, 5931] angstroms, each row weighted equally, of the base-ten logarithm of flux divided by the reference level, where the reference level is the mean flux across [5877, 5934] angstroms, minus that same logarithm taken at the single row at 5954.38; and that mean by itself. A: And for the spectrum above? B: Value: -0.074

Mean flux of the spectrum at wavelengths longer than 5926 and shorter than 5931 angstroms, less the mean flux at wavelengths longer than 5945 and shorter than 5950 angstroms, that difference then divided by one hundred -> -0.0033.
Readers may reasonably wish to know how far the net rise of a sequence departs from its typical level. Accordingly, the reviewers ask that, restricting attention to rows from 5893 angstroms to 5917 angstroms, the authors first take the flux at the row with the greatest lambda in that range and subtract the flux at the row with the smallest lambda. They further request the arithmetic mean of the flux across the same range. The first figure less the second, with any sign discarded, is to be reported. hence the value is 2.0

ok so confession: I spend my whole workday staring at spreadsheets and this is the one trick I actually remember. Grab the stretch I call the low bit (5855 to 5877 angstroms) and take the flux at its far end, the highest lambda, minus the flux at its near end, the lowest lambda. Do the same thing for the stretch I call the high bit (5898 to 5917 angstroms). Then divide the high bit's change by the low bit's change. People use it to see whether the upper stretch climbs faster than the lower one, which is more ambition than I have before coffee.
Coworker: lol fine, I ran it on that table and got 1.3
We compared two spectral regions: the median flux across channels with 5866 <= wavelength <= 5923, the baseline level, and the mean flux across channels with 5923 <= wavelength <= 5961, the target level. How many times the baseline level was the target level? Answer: 1.1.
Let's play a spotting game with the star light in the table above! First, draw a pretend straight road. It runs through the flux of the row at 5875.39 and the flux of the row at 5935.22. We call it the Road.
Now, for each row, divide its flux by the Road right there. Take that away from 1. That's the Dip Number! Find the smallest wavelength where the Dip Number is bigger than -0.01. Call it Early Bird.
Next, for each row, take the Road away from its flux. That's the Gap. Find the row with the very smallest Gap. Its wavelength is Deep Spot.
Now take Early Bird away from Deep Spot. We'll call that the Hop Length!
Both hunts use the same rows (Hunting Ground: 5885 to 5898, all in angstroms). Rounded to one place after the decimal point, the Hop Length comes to 2.7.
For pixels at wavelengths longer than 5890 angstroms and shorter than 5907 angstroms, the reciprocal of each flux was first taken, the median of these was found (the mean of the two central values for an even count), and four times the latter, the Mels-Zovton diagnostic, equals 1.05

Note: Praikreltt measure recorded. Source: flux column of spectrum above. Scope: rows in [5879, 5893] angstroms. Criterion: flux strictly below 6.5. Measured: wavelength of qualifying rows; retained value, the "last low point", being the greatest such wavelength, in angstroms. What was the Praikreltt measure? 5891.65 angstroms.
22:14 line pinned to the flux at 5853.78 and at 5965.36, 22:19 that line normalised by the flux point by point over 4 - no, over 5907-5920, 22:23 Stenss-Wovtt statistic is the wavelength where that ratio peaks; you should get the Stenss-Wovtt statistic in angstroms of 5918.84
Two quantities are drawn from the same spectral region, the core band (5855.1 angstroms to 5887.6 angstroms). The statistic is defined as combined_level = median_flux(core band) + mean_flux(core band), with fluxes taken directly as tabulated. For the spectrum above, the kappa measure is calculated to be 12.81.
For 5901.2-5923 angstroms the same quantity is 13.19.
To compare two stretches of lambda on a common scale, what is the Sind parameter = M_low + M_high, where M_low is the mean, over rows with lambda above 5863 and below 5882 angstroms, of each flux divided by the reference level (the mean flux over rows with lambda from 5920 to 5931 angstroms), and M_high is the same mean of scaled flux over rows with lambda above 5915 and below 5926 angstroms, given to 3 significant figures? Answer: 1.94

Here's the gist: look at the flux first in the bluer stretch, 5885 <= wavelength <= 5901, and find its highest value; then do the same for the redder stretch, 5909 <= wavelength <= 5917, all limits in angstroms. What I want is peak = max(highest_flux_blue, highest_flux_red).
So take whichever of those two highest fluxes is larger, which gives 6.73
